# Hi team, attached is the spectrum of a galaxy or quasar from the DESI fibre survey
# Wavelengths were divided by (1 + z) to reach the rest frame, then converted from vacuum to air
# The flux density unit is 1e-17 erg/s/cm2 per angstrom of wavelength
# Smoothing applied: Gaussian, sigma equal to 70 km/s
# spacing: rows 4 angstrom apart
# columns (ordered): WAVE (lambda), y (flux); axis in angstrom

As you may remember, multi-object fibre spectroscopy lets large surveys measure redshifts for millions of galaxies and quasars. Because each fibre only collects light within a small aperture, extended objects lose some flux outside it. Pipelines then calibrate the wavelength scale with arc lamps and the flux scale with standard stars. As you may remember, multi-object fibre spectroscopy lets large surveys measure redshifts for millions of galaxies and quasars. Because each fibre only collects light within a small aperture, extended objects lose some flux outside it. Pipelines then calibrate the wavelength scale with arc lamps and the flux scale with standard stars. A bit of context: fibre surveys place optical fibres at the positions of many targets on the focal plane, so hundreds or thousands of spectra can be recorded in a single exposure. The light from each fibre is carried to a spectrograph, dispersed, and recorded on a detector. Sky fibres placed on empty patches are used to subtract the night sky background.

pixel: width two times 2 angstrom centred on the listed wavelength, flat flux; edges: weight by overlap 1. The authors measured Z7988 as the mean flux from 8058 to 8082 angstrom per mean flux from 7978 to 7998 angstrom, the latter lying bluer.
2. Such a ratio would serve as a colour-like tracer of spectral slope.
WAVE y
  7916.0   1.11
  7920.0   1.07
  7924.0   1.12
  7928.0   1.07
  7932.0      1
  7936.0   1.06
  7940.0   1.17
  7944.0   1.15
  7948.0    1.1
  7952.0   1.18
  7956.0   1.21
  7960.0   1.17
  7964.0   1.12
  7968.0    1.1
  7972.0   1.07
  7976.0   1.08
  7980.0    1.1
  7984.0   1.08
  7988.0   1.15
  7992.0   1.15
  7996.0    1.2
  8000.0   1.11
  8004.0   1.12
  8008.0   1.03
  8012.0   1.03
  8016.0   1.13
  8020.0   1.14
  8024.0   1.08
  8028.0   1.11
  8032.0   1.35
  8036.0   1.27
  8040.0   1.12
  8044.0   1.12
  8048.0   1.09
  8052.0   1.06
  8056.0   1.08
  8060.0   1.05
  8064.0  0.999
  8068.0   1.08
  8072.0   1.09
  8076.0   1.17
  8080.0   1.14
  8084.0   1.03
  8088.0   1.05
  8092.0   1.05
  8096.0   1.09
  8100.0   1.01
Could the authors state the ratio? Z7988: 0.96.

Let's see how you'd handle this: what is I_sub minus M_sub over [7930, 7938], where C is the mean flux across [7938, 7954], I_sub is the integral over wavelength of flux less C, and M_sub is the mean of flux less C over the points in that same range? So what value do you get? -0.84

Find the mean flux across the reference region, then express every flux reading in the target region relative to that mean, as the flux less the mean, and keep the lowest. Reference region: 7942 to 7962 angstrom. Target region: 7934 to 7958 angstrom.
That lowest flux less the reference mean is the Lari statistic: -0.10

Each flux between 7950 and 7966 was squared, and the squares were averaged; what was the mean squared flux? 1.37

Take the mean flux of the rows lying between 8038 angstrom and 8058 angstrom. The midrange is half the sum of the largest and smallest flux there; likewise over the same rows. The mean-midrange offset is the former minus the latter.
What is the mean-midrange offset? 0.004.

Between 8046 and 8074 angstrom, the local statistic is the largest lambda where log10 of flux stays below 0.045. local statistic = 8072.0 angstrom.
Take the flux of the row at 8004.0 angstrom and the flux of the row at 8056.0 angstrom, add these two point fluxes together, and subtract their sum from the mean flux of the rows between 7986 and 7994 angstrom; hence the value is -1.05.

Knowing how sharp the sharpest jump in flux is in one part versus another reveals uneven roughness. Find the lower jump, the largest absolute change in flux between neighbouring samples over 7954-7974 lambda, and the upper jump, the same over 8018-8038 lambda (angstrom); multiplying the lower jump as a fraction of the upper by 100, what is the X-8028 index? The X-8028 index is 21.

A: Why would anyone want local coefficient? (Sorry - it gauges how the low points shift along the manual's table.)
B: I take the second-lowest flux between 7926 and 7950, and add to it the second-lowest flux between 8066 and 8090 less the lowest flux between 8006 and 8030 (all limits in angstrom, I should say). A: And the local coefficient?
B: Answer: 1.080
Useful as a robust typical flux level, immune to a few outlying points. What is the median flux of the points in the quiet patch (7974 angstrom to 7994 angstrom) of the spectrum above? 1.10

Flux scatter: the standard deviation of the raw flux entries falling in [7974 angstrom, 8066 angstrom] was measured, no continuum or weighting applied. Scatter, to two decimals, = 0.08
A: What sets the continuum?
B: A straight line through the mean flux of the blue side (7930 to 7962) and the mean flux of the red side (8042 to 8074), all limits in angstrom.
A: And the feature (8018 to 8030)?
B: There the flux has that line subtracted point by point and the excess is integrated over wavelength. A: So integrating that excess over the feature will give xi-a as 0.25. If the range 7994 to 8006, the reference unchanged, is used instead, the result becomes 0.50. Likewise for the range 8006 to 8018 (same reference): -0.38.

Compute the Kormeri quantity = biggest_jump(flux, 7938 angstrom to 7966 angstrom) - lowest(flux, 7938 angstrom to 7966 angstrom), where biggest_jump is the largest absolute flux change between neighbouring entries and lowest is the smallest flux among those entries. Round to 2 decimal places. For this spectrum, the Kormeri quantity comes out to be -1.02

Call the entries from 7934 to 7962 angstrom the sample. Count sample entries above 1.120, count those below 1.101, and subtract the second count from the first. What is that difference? 3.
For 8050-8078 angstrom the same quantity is -5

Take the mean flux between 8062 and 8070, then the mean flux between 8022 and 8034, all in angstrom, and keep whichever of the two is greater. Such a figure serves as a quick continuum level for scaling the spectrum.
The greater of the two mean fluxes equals 1.18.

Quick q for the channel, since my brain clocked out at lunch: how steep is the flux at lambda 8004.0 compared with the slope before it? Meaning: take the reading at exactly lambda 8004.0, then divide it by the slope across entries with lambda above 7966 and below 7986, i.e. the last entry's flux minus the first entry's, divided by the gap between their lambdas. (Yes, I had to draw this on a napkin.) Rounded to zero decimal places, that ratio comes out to -896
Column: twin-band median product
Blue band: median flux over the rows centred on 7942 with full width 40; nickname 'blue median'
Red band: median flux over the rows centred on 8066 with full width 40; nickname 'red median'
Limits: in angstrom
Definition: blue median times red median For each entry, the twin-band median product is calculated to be 1.23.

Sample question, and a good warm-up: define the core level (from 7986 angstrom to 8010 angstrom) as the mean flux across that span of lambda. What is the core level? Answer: 1.13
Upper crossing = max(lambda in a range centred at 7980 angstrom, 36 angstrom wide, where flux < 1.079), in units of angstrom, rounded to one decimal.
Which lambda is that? 7972.0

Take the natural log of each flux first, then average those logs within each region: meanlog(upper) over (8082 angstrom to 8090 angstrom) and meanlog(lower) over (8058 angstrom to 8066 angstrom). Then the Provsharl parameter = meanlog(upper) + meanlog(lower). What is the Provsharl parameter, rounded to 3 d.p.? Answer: 0.063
